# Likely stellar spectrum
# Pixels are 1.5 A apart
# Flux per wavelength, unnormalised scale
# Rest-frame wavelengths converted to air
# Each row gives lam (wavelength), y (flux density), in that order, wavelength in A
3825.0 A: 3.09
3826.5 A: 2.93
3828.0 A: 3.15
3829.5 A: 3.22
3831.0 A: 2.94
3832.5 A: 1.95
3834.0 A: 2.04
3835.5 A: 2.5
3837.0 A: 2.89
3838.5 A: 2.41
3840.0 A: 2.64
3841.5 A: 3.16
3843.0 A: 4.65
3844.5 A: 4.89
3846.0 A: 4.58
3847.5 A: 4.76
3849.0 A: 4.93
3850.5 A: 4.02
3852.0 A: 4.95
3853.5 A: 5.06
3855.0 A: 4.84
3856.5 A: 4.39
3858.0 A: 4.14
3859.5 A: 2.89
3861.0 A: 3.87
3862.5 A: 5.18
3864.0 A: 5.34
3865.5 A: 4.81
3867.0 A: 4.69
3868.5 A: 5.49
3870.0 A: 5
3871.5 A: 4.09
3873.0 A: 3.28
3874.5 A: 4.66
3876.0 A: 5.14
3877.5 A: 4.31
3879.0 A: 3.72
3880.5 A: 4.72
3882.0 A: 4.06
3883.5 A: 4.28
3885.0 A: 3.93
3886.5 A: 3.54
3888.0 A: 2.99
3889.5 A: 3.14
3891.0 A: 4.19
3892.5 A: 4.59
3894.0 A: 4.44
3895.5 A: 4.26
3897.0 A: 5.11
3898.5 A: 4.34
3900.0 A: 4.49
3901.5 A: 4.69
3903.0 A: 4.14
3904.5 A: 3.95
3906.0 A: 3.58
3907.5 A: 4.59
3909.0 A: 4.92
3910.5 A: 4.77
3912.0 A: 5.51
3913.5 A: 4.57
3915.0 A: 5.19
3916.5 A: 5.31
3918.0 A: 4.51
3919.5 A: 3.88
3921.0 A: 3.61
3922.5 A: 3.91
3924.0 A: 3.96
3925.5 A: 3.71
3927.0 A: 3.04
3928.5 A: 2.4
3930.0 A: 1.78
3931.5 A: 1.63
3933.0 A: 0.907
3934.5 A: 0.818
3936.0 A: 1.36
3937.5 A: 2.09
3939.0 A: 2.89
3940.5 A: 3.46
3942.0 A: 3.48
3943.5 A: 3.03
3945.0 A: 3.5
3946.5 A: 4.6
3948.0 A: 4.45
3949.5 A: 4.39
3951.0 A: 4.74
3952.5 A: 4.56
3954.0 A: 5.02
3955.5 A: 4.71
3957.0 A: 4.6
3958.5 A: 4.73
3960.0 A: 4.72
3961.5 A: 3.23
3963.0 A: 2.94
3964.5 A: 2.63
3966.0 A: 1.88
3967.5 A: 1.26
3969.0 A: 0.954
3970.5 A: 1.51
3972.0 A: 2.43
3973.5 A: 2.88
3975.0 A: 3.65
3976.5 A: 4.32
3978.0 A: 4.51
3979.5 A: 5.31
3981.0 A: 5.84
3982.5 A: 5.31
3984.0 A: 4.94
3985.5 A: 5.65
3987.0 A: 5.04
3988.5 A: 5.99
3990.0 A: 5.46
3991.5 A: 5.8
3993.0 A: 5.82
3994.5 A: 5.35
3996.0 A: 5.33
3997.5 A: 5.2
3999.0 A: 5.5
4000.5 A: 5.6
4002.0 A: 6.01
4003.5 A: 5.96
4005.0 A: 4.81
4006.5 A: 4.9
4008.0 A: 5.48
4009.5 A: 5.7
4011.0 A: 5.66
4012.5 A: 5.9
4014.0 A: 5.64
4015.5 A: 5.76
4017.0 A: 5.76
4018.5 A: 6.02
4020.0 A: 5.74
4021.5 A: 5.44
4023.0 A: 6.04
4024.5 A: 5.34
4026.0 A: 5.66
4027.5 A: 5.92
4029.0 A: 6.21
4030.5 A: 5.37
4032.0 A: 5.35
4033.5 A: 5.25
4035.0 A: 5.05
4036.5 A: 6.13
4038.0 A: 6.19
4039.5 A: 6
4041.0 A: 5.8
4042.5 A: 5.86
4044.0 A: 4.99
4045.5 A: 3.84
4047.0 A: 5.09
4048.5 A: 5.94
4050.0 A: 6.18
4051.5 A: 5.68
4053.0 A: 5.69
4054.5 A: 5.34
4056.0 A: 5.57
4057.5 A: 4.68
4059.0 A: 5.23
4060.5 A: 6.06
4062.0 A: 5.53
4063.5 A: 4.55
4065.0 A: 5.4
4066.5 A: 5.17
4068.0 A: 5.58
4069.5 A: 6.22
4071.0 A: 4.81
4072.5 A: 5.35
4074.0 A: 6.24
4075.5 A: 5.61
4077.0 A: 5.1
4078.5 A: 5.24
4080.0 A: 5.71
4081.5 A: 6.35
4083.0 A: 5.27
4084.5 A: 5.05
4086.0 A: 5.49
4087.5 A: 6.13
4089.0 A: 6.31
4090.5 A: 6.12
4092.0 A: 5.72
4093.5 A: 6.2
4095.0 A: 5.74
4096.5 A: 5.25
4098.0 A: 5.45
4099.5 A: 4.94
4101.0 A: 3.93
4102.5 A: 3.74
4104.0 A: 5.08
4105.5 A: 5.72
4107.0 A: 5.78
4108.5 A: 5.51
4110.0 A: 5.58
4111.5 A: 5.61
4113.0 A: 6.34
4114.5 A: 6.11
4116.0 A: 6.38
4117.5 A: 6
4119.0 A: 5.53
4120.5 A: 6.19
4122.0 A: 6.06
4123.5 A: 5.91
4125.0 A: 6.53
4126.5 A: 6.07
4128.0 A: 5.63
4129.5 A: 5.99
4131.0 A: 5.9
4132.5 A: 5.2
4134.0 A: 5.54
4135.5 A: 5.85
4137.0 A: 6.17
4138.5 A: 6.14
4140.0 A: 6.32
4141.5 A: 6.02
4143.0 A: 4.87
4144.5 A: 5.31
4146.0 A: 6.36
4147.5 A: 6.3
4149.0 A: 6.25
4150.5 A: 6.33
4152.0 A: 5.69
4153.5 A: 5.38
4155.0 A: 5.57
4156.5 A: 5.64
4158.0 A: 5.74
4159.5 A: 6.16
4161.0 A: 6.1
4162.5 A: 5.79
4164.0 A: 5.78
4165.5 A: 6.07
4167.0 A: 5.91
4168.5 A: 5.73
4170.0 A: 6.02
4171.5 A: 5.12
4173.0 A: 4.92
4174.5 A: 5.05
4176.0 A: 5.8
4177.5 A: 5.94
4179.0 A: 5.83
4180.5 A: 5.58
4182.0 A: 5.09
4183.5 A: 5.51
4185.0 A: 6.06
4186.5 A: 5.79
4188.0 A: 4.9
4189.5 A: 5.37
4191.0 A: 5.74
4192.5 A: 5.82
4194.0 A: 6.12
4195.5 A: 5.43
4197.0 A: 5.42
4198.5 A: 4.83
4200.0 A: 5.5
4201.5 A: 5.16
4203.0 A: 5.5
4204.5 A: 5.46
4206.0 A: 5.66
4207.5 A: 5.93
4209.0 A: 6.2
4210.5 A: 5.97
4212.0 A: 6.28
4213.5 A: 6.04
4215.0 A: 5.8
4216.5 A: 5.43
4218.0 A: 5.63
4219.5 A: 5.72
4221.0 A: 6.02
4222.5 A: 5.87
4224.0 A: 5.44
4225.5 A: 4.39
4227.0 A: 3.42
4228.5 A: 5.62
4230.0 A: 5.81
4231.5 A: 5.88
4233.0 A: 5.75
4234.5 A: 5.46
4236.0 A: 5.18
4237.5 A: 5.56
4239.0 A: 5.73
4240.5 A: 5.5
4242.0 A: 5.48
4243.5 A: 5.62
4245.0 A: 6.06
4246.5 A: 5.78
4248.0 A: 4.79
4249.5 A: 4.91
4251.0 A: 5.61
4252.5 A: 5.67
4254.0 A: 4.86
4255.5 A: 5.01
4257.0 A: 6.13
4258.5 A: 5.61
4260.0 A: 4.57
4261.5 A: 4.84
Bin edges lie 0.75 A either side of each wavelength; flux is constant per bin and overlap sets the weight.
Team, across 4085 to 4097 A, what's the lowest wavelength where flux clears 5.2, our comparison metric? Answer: 4086.0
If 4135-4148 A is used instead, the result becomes 4135.5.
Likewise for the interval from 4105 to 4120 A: 4105.5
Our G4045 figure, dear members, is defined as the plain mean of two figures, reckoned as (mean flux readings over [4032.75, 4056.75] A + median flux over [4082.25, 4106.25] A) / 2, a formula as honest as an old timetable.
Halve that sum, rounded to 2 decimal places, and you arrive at 5.50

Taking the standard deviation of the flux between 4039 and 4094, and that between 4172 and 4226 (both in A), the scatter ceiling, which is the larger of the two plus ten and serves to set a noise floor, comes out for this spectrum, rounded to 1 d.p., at 10.6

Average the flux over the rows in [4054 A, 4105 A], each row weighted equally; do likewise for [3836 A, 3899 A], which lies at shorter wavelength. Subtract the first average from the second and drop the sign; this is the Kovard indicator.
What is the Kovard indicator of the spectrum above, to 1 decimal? 1.2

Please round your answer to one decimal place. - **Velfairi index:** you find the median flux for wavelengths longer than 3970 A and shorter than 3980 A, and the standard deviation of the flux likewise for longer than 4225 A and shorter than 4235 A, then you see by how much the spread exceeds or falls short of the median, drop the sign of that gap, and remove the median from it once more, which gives -0.9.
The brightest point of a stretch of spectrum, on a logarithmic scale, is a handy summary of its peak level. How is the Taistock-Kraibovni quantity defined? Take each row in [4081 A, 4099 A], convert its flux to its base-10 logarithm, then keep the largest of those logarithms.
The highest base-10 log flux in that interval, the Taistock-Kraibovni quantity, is 0.803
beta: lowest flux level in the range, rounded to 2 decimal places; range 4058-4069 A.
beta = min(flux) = 4.55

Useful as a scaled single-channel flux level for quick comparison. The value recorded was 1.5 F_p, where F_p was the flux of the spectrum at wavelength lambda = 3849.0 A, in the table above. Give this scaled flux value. 7.4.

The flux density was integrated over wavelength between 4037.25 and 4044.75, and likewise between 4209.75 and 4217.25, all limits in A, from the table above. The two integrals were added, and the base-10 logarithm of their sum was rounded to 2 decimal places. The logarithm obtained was 1.94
